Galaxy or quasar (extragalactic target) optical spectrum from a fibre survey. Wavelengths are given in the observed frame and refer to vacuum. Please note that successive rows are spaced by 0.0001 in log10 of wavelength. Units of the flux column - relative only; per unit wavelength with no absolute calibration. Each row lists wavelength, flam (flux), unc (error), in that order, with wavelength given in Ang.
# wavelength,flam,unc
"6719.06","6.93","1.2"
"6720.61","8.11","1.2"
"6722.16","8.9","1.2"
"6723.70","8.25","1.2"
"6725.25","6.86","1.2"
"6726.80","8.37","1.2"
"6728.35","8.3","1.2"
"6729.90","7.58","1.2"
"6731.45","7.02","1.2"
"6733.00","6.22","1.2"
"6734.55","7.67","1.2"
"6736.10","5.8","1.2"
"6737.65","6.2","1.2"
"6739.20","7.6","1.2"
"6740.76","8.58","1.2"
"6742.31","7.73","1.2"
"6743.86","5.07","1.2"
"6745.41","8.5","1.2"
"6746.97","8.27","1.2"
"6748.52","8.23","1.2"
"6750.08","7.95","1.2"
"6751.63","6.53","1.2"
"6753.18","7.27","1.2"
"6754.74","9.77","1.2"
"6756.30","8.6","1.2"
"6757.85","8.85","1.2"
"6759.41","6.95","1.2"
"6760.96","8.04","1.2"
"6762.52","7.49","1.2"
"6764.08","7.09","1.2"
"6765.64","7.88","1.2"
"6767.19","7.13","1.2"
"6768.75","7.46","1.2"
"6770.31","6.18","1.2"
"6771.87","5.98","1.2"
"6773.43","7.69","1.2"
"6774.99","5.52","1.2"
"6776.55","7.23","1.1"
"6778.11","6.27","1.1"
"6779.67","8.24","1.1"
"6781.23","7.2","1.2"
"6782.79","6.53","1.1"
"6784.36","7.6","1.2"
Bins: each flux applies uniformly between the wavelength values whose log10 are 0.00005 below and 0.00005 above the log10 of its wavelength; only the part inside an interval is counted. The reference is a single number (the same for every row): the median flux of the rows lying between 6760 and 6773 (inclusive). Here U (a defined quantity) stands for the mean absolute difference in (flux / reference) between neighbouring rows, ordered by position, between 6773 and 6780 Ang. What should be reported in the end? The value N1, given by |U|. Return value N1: 0.23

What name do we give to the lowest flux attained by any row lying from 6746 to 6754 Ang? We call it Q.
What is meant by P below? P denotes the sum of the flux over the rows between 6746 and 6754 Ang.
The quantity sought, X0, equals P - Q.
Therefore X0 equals 31.7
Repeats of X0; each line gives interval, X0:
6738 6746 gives 32.4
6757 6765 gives 31.5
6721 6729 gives 33.8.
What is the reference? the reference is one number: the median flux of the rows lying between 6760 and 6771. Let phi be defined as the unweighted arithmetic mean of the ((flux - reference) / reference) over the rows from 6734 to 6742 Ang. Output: -0.039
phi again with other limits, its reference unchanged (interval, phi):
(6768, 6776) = -0.120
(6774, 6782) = -0.076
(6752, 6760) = 0.111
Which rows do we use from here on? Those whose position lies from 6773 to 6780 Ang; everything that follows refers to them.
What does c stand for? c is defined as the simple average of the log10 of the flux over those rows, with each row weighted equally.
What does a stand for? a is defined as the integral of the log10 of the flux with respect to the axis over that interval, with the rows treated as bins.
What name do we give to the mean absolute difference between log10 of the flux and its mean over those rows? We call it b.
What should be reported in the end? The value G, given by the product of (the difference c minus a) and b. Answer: -0.28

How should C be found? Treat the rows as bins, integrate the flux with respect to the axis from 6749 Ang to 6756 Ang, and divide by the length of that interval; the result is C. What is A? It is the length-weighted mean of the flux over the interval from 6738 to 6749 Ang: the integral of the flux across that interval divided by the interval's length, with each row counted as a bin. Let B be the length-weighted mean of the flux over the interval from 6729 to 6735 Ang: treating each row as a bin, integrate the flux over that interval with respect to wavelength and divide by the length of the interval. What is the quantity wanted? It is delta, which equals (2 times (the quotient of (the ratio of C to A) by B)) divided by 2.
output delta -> 0.146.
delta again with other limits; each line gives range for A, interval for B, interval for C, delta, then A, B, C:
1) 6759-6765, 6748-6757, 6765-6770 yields 0.123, 7.43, 8.0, 7.4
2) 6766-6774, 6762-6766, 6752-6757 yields 0.163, 6.92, 7.4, 8.4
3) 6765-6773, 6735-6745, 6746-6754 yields 0.160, 6.95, 6.9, 7.7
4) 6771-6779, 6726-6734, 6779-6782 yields 0.157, 6.56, 7.5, 7.7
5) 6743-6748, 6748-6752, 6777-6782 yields 0.129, 7.34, 7.6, 7.2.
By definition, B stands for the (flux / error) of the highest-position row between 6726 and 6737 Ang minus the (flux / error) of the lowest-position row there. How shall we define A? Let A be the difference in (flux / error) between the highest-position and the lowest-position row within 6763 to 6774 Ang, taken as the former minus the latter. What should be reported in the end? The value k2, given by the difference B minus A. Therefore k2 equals -2.6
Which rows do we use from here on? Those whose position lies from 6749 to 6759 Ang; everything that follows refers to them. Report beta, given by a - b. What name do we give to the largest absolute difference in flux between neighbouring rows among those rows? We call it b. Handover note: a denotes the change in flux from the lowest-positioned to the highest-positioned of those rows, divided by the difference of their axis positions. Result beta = -2.38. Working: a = 0.12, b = 2.5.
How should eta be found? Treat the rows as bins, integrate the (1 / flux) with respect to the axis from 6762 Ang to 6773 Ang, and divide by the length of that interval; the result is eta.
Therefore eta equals 0.143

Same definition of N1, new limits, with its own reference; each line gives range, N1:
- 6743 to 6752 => 0.15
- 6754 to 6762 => 0.15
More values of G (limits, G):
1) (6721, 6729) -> -0.18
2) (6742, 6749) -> -0.35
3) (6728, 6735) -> -0.18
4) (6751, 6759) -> -0.36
